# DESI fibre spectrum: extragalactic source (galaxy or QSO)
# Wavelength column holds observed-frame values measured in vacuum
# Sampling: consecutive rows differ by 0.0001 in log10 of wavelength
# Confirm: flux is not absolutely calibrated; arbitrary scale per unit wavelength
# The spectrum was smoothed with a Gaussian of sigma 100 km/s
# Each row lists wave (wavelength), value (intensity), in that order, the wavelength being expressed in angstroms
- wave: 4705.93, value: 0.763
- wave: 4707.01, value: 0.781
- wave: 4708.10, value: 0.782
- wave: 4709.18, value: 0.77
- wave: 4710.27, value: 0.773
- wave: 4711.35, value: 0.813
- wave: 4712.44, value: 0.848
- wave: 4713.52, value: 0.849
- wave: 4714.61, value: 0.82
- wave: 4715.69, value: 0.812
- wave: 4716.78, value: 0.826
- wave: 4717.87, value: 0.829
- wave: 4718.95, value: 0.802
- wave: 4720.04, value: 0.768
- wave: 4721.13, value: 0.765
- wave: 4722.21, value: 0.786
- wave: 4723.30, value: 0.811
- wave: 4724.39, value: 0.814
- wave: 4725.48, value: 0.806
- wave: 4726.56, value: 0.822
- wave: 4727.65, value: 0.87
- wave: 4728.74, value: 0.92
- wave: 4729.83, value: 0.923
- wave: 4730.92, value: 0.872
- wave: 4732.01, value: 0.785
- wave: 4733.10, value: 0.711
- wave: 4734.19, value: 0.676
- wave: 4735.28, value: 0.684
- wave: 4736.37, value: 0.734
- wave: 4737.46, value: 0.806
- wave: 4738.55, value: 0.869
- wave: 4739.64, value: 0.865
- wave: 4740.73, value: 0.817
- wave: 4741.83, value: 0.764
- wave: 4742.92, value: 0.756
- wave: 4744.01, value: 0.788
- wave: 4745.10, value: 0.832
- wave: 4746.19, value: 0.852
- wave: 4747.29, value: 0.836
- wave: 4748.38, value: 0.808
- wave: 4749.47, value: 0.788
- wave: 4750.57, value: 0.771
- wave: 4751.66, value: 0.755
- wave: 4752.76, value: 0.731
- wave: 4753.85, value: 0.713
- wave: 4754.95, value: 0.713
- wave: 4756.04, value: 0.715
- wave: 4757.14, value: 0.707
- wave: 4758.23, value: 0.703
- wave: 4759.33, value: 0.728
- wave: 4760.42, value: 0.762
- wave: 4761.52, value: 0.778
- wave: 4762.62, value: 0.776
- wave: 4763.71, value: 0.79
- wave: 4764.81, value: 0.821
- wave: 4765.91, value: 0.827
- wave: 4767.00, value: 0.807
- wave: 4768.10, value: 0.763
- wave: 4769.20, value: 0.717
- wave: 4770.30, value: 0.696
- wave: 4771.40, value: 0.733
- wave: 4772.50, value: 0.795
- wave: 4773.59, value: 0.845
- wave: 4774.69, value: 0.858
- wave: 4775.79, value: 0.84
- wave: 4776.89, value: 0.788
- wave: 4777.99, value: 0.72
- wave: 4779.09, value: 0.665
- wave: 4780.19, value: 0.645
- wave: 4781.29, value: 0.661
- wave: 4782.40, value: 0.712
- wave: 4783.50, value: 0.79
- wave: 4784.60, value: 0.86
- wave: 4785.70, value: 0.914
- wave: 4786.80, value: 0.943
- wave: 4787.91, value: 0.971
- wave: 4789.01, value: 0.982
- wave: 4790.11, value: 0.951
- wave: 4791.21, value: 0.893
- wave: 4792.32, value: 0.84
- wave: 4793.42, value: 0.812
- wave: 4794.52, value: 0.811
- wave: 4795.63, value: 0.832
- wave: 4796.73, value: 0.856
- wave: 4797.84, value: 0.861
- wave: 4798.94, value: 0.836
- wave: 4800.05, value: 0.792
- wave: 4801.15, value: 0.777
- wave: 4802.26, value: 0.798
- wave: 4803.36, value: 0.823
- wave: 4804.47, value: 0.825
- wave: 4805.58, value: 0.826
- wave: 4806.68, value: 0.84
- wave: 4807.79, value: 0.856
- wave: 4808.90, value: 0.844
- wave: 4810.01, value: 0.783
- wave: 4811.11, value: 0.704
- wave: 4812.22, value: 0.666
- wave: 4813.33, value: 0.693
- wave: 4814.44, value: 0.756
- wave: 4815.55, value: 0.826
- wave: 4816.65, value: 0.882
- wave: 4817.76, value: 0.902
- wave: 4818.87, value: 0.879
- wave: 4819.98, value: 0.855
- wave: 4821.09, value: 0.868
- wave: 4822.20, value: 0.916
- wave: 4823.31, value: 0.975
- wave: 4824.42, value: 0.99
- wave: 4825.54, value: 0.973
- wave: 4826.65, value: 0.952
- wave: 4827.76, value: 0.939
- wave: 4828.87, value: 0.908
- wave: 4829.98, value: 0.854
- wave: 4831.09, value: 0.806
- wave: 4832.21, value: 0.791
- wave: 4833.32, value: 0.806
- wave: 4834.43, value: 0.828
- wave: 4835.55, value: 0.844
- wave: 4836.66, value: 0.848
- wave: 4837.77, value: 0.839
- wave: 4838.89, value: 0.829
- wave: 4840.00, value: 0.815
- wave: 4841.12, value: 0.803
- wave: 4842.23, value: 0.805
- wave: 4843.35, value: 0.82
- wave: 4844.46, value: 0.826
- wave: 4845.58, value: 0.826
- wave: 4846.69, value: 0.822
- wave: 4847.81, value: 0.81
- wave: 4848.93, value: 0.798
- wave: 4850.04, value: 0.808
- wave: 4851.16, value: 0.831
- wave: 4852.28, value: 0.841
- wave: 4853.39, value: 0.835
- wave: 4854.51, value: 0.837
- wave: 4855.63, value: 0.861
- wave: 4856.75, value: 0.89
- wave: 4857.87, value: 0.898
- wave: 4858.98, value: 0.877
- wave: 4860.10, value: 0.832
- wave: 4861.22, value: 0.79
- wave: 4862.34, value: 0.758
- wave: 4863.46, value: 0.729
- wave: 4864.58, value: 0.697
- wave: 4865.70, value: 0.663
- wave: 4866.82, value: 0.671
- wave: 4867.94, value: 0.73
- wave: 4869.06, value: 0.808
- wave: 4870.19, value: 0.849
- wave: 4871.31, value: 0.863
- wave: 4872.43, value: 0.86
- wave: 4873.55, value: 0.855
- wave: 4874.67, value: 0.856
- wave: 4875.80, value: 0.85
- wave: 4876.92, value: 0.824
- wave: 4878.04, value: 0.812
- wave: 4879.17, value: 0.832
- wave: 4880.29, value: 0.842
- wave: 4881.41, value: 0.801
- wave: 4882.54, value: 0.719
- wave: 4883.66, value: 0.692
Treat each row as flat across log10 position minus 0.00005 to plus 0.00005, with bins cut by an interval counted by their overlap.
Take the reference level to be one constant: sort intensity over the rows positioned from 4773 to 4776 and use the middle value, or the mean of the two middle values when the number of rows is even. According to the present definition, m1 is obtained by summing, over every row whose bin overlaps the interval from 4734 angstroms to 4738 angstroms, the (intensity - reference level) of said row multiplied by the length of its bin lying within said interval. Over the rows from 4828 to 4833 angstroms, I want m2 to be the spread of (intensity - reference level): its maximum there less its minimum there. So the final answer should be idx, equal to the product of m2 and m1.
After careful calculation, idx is -0.054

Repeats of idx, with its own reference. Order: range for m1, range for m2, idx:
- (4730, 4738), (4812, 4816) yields -0.108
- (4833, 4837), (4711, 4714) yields -0.002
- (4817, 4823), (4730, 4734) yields 0.041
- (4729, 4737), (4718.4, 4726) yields -0.027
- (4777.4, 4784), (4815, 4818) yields -0.073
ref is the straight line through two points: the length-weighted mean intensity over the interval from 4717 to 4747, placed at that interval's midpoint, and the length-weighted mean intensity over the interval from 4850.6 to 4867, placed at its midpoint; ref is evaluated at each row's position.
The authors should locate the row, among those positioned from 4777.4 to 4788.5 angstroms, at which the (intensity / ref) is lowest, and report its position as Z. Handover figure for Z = 4780.19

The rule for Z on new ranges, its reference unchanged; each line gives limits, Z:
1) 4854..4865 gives 4864.58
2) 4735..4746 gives 4735.28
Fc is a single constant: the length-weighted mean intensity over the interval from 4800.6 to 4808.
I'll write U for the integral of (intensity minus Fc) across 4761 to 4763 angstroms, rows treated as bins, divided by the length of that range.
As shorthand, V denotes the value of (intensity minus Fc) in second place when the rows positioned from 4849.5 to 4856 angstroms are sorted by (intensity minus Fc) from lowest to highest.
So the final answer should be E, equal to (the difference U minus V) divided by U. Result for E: 1.3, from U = -0.04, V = 0.01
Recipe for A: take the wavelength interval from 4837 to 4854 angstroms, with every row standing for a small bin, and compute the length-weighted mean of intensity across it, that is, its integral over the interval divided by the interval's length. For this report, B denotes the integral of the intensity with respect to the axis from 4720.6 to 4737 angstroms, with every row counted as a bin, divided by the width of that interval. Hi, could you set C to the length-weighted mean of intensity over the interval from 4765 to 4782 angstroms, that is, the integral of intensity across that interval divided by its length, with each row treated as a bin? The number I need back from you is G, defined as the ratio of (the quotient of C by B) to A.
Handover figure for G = 1.16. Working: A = 0.821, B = 0.799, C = 0.76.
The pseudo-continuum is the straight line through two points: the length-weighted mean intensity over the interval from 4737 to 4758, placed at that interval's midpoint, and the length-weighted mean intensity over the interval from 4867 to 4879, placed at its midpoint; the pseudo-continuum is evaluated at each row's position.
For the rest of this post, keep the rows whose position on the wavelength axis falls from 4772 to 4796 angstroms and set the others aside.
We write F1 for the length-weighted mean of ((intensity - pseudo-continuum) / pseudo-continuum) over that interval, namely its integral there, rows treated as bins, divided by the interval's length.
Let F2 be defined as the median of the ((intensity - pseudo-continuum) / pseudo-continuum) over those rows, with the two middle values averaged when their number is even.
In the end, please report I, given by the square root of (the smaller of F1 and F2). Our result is 0.19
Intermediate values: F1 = 0.037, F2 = 0.048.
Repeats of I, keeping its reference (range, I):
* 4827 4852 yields 0.10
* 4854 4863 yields 0.16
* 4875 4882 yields 0.02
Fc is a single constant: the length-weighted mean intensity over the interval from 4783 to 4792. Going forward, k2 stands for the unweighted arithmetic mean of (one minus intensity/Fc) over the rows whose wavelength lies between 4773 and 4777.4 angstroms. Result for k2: 0.087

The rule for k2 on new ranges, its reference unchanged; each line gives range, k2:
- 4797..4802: 0.105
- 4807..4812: 0.126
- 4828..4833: 0.079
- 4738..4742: 0.091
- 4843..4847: 0.097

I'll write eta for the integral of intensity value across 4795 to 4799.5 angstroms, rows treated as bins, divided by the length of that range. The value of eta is 0.844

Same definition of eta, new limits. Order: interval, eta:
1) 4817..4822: 0.879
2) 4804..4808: 0.835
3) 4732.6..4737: 0.703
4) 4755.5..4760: 0.715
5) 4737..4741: 0.842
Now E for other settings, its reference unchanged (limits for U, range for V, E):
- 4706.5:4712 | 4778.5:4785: -3.6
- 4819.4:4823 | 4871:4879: 0.9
